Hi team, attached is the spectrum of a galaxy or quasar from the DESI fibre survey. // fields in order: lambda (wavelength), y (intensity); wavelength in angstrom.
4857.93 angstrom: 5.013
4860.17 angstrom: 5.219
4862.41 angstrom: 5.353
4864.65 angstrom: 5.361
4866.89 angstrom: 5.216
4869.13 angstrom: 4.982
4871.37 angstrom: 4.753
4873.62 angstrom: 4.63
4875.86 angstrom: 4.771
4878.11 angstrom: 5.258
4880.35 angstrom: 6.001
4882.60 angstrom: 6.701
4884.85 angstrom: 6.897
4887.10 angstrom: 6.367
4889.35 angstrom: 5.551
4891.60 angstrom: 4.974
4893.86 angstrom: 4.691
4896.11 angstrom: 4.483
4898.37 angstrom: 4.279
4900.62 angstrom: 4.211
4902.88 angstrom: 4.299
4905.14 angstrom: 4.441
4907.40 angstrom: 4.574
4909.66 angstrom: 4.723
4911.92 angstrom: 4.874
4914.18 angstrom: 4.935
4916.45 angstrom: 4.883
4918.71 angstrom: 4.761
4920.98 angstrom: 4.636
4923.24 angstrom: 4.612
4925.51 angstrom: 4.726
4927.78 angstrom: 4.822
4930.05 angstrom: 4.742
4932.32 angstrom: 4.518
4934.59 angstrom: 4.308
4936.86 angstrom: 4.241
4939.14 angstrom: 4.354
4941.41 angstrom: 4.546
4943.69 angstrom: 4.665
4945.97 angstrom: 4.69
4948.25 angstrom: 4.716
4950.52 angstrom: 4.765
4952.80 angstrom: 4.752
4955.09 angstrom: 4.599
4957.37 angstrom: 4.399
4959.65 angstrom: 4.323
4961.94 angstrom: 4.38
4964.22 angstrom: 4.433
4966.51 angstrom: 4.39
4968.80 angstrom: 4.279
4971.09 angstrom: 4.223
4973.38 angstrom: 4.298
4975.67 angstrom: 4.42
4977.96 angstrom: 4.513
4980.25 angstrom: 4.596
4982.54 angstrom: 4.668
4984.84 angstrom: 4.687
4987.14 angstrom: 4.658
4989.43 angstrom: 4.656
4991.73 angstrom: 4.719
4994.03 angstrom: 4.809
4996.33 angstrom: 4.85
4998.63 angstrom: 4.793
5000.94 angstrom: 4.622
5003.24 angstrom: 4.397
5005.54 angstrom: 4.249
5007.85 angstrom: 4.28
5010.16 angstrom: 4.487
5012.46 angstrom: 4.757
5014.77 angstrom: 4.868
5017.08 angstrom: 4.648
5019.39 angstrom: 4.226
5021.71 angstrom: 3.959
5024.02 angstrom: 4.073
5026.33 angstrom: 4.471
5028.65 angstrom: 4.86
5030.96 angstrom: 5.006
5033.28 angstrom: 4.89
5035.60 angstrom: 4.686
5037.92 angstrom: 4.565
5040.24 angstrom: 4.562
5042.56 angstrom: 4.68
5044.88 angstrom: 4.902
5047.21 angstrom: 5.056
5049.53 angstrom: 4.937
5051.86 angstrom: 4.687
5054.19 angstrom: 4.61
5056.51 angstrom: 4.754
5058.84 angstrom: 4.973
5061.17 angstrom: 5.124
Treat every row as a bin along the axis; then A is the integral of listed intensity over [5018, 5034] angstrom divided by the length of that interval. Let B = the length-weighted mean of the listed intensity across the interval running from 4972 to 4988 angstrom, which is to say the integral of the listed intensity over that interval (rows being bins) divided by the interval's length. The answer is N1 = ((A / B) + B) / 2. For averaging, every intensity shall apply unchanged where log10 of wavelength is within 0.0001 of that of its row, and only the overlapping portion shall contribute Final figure 2.77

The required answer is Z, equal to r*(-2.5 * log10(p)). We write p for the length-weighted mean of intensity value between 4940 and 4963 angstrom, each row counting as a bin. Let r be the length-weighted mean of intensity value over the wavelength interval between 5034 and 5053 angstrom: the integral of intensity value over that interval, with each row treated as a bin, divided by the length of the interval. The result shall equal -7.9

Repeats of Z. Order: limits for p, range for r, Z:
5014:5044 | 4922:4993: -7.5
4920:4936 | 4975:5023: -7.6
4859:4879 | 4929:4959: -8.0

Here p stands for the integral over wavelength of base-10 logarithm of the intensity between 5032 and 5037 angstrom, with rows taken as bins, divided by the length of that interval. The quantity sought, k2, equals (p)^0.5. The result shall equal 0.824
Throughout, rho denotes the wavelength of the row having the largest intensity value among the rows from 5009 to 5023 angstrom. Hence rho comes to 5014.77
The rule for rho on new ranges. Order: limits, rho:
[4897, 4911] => 4909.66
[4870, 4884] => 4882.60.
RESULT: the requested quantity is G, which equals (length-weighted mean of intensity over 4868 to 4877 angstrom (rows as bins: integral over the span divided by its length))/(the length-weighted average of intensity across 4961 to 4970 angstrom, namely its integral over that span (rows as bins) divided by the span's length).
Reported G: 1.10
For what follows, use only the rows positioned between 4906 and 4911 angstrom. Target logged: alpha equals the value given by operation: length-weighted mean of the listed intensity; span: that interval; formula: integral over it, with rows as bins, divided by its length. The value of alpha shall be 4.65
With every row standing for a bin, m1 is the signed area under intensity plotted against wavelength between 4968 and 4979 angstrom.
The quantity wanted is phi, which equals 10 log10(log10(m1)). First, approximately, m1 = 48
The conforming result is 2.25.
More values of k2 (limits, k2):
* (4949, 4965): 0.810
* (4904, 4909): 0.810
